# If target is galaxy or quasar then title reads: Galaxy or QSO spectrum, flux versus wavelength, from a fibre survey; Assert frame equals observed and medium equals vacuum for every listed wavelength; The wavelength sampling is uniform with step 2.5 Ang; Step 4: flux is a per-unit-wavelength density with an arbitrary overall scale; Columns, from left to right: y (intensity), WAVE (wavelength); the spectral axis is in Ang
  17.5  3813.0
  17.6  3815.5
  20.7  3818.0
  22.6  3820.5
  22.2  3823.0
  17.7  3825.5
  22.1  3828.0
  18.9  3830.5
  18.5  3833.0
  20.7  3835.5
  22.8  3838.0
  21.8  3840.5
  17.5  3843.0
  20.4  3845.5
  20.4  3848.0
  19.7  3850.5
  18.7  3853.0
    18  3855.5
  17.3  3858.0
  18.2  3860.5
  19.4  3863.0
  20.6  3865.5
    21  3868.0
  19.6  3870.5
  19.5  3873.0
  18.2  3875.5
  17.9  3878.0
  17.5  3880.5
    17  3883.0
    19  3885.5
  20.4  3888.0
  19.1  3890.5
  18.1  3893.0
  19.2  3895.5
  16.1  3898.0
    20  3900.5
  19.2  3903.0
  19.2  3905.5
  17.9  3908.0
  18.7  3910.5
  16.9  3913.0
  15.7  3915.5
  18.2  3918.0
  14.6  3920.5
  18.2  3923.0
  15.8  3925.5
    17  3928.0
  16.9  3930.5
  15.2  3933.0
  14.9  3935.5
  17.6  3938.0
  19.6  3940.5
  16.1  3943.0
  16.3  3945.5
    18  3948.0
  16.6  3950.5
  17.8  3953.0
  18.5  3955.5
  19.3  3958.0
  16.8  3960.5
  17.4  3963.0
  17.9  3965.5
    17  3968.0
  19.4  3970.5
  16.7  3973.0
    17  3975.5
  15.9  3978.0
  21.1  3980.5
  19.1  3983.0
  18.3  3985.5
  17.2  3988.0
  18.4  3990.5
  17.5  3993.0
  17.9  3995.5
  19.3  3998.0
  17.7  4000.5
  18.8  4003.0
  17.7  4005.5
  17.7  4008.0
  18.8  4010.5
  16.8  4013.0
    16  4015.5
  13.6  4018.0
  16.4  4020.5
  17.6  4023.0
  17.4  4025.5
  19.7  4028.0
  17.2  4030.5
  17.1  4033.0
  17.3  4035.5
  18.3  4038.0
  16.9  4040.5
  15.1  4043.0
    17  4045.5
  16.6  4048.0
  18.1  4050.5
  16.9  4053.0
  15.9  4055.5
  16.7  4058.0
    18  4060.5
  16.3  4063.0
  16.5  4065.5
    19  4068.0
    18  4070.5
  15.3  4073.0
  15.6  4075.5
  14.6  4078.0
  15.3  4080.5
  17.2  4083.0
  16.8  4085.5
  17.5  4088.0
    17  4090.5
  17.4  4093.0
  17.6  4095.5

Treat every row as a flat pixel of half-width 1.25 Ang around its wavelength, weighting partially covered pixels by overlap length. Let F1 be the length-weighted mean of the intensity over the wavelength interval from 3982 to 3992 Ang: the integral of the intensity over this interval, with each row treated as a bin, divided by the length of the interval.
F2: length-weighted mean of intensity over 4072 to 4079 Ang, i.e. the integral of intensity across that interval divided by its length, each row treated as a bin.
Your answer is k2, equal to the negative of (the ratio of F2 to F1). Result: -0.83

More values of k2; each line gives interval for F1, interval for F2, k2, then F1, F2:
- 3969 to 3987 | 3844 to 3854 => -1.09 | 18.2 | 19.8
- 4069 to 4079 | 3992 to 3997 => -1.11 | 16.0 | 17.8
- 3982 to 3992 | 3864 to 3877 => -1.08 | 18.2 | 19.7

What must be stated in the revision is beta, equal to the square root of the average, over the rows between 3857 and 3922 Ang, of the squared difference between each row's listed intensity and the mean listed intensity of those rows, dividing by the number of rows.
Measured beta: 1.50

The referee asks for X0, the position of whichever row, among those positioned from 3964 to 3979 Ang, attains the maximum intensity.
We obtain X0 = 3970.5 Ang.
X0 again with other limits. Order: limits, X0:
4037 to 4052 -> 4038.0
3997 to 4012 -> 3998.0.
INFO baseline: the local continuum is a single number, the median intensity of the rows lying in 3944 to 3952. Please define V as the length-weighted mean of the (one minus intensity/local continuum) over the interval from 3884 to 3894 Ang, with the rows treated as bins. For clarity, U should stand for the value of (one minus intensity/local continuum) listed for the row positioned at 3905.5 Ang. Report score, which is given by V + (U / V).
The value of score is 0.9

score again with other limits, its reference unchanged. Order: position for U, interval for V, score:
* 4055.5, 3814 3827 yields -0.4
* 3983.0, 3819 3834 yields 0.4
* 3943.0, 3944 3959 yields -0.5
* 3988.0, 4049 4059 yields 2.0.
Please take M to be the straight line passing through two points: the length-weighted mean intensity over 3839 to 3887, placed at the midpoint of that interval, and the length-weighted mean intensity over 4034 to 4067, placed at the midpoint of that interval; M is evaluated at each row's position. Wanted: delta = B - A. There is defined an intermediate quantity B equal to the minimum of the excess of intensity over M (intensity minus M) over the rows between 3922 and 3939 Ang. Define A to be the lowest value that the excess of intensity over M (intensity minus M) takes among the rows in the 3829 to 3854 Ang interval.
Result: -1.5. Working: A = -1.79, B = -3.3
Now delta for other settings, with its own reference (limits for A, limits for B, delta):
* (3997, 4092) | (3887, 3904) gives 1.1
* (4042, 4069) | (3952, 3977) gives 0.8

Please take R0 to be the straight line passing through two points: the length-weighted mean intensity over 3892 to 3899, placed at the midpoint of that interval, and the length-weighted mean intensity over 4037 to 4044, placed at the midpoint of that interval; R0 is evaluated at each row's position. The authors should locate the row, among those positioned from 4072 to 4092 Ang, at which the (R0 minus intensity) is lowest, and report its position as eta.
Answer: 4088.0 Ang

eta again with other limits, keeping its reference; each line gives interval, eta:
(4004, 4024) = 4010.5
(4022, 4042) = 4028.0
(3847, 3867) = 3865.5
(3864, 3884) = 3868.0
